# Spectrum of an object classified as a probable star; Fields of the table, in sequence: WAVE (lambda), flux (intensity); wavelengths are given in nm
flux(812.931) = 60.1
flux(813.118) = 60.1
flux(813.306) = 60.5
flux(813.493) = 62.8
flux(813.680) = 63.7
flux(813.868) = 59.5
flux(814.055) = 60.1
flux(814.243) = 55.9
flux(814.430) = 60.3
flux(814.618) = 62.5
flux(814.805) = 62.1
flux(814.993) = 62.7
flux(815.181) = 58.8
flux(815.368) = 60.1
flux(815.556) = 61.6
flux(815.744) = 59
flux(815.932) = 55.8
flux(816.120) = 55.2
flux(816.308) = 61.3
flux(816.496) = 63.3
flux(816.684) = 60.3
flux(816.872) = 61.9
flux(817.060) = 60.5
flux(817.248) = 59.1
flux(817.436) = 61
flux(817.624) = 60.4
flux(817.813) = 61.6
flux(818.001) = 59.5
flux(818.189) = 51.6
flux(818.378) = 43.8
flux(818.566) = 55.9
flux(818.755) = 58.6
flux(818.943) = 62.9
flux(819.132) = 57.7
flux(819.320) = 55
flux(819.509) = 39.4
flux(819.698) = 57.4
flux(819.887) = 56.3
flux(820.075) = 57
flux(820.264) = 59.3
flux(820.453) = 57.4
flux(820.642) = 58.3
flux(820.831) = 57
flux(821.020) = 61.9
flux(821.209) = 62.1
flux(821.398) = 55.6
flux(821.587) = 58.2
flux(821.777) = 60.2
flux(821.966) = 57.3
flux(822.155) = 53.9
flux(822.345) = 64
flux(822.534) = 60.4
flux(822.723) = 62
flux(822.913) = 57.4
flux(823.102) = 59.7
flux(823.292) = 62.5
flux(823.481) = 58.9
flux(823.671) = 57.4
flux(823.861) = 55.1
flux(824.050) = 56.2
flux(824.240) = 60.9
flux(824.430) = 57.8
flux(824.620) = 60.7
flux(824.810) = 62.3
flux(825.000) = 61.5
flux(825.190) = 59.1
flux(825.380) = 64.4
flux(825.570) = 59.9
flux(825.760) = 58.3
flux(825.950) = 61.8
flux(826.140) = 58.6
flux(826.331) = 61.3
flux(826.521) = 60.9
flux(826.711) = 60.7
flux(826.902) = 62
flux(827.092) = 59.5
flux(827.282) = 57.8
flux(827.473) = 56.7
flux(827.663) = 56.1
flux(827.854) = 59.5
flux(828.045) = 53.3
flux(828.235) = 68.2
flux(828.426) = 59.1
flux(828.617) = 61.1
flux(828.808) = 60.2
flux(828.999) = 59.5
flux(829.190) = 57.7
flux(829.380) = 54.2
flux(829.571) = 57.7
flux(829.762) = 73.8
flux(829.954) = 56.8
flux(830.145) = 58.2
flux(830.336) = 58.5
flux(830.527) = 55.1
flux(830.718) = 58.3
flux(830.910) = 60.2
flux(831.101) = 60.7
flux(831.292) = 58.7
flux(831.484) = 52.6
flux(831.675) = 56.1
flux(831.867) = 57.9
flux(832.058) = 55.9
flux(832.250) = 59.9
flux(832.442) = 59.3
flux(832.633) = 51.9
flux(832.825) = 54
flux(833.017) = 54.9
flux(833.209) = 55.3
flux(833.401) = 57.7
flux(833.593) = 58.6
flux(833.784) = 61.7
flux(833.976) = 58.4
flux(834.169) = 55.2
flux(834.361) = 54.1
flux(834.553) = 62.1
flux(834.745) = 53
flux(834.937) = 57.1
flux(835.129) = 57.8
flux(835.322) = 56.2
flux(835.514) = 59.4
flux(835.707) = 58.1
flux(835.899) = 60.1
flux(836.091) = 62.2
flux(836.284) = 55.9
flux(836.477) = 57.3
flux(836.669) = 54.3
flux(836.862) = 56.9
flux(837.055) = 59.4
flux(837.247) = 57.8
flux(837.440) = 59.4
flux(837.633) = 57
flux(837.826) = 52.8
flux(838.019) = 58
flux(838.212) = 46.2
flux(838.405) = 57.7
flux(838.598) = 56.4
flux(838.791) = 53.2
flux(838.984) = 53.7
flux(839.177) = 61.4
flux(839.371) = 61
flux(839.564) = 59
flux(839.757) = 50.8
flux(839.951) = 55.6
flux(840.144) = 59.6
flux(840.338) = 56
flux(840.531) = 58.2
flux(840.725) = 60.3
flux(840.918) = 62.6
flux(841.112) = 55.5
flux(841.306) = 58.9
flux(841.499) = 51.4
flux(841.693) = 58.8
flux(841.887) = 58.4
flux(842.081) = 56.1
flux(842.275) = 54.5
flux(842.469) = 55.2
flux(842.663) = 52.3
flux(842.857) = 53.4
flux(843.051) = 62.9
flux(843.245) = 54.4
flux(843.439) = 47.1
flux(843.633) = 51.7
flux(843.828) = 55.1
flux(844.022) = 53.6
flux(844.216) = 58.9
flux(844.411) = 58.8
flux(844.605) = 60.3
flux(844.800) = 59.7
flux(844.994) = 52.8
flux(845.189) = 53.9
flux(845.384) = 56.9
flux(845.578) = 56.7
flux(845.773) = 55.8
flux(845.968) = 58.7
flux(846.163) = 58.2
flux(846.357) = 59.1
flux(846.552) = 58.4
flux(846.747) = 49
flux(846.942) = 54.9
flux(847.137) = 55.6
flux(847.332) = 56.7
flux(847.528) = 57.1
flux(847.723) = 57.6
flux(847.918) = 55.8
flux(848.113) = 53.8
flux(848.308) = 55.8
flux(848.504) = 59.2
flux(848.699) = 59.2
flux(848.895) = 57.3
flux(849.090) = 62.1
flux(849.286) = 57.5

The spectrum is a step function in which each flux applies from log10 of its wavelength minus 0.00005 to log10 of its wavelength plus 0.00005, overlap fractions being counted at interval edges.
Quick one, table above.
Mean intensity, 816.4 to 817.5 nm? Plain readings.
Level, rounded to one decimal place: 61.0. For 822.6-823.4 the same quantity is 60.4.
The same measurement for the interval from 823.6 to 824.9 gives 58.6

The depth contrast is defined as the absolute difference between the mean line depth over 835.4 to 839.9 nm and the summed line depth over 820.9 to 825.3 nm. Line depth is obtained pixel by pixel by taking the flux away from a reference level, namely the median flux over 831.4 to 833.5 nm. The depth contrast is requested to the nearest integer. 78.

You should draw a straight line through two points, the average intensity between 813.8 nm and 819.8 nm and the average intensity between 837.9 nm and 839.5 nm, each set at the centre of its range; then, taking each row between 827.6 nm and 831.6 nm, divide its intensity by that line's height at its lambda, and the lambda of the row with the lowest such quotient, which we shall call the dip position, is 831.484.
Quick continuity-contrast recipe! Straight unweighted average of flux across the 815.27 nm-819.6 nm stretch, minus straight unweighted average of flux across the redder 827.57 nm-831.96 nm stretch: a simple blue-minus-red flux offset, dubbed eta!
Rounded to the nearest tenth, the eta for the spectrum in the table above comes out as -1.2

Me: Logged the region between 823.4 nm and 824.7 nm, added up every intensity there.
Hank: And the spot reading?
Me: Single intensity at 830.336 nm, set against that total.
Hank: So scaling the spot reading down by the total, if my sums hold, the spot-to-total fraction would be 0.144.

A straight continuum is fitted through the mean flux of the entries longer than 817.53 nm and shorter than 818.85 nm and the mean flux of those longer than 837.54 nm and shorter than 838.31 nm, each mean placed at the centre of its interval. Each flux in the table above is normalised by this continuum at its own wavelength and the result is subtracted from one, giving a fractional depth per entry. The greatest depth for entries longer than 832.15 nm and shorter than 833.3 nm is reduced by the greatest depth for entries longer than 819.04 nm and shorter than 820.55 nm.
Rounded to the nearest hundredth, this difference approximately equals -0.25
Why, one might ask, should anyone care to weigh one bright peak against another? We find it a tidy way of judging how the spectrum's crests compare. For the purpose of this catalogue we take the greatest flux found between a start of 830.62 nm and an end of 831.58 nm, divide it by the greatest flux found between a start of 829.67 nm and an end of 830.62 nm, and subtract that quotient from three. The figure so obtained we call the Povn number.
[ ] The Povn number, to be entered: 2.18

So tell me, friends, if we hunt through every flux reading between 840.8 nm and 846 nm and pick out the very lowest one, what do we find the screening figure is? 47.1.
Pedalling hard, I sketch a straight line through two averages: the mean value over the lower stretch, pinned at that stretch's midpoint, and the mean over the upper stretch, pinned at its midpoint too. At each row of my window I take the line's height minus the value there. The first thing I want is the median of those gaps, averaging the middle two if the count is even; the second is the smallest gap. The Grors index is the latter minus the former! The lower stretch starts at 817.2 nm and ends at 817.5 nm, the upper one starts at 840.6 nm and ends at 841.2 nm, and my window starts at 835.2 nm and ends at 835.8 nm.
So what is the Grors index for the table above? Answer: -1.3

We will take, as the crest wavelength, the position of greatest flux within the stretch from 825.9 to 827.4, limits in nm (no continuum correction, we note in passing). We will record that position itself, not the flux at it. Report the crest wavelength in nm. 826.902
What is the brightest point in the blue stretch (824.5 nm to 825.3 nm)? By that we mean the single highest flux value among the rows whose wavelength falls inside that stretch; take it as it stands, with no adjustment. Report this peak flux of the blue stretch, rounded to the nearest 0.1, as 62.3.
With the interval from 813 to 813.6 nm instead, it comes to 62.8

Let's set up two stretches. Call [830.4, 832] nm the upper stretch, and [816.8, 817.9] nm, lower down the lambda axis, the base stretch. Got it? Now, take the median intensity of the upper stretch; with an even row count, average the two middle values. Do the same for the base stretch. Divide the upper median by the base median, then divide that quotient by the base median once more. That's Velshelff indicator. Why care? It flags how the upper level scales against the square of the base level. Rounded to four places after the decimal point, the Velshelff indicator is 0.0157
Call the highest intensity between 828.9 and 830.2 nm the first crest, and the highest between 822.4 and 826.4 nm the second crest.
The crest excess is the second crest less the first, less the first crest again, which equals -83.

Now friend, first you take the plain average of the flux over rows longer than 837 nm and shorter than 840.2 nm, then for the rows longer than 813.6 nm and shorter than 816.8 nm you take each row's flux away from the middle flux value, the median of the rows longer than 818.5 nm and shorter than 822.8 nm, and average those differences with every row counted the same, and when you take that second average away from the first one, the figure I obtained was 58.8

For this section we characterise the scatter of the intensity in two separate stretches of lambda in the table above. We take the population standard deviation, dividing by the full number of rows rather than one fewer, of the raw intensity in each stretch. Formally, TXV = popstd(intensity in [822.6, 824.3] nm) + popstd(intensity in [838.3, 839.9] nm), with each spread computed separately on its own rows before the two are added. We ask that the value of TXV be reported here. 6.0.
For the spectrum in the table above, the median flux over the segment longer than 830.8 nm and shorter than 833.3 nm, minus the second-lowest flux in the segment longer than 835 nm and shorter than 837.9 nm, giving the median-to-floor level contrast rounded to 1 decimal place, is 1.8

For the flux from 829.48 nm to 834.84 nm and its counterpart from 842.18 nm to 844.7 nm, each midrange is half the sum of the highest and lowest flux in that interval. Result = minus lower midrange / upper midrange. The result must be -1.14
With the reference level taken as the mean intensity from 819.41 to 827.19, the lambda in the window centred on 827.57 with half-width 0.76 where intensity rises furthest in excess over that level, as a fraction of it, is 828.235 nm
